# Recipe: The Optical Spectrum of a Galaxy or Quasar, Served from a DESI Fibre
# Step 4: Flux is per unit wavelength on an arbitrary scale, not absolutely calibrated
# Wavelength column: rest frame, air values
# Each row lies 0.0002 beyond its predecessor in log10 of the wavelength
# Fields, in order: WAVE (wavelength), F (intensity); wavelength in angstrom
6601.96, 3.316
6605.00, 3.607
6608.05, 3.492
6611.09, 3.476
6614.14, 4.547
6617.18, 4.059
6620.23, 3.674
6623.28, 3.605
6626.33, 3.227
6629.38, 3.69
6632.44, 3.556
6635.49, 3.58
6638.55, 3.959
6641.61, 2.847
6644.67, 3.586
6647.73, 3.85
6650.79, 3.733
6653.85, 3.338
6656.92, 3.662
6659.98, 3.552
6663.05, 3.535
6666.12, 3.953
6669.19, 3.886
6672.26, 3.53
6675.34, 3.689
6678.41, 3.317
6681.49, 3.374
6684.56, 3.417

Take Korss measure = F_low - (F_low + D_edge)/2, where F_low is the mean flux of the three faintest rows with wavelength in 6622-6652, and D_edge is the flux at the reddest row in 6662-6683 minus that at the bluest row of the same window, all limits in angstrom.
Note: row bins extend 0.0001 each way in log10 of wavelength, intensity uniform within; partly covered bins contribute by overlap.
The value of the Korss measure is 1.69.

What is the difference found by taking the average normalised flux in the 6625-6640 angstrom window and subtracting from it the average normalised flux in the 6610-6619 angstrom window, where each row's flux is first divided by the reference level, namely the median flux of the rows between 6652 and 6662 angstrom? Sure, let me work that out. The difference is -0.12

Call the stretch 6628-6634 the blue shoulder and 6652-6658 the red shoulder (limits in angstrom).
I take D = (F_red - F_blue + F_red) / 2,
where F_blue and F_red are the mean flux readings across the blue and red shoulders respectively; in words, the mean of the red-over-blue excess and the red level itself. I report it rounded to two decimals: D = 1.69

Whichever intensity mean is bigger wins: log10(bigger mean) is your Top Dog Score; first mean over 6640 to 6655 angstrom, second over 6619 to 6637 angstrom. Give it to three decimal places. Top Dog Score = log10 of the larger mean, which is 0.551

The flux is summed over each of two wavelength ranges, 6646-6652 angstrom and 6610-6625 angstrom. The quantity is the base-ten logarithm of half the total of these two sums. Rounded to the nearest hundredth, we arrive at 1.13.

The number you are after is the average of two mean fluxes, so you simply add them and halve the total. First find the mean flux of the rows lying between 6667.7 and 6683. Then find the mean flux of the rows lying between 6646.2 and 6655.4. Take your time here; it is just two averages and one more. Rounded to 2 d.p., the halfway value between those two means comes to 3.60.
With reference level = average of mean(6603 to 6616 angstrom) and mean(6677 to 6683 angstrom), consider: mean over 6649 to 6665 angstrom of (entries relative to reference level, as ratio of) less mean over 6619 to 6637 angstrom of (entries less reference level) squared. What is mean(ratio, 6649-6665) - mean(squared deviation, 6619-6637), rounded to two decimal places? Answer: 0.98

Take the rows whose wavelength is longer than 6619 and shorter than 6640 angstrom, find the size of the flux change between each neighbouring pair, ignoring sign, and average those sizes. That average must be 0.24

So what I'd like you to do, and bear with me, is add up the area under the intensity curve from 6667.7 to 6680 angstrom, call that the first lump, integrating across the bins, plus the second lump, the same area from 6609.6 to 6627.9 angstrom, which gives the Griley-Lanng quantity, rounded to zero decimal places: 113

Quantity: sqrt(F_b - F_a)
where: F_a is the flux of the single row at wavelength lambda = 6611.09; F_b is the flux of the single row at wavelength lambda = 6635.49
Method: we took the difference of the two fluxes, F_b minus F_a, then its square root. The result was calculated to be 0.32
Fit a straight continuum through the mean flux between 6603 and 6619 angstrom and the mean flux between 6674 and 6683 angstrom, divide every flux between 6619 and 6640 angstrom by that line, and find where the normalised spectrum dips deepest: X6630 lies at 6626.33 angstrom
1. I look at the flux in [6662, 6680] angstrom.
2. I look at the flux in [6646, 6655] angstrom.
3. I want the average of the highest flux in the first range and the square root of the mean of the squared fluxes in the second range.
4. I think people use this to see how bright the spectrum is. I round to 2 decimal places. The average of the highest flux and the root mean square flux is 3.80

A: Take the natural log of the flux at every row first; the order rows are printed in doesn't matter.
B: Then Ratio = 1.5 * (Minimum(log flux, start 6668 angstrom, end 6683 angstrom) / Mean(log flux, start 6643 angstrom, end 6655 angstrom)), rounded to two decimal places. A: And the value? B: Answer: 1.40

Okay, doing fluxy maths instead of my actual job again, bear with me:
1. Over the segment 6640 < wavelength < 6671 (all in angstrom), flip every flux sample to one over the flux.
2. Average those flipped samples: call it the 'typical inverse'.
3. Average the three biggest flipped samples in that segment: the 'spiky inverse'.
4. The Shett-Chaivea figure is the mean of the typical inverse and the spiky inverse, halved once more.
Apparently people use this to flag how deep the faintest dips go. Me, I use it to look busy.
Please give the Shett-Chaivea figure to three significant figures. 0.148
